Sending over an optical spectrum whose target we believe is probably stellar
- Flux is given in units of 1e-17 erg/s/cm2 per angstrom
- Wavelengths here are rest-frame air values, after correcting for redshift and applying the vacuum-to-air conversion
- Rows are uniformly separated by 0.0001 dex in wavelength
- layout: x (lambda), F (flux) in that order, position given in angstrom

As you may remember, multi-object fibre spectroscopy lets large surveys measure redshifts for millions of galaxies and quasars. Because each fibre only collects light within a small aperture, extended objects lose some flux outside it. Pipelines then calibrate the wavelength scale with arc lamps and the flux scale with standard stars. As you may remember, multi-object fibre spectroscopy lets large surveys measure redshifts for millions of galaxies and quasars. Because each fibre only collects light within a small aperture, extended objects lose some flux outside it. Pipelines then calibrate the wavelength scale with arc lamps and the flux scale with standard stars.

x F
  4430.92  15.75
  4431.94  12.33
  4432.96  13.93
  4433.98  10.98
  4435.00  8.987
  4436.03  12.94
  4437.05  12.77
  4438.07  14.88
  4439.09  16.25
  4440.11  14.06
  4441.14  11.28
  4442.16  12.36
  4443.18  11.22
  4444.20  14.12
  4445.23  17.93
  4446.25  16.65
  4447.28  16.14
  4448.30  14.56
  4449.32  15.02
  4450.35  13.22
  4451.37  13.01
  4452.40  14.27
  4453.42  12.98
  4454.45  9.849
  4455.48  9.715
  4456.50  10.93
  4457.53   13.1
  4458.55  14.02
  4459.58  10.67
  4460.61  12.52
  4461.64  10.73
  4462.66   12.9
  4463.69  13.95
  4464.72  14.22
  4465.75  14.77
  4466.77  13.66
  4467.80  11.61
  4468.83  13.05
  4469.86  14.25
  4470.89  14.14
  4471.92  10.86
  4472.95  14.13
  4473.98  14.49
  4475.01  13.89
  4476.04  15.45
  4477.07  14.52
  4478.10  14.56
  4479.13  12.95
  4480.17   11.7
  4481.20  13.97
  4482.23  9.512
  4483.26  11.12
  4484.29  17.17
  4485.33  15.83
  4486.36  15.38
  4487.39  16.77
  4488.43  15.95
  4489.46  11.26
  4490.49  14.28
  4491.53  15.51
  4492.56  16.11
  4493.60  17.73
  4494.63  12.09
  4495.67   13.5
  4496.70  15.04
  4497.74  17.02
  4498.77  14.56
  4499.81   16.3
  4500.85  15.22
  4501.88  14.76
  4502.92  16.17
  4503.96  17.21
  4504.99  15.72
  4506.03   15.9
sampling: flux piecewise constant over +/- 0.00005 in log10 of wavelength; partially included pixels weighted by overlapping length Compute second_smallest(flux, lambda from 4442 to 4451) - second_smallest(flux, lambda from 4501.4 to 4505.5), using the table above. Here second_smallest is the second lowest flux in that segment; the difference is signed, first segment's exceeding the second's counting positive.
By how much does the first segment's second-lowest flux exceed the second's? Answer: -3.4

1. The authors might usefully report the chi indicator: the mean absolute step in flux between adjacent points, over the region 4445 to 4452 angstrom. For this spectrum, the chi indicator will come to 1.0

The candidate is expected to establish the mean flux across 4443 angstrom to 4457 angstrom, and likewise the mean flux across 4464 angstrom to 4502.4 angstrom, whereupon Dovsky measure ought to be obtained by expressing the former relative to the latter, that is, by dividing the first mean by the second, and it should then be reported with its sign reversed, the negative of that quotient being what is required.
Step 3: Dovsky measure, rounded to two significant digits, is -0.95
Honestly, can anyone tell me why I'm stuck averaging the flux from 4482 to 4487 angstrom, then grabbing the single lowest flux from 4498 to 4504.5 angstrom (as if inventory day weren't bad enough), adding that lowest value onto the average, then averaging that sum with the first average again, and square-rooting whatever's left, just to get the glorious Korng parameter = 4.6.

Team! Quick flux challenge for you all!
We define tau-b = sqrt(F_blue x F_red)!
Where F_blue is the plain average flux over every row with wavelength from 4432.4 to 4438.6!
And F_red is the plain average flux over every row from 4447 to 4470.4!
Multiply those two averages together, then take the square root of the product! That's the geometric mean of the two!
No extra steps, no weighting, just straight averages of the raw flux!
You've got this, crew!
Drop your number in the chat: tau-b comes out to 12.7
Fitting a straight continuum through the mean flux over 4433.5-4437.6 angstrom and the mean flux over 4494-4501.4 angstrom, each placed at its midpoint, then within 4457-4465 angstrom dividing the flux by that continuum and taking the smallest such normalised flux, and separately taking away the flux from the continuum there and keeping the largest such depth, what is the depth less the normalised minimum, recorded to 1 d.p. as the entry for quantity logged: 1.3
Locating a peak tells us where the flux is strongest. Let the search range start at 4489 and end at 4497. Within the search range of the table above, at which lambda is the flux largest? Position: 4493.60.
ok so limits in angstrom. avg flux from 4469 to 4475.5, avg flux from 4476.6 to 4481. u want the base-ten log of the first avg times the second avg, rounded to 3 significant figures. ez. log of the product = 2.26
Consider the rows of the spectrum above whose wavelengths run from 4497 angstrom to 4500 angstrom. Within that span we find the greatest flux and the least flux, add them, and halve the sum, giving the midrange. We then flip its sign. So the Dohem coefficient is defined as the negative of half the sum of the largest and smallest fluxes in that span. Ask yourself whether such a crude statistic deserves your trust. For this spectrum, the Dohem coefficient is -15.8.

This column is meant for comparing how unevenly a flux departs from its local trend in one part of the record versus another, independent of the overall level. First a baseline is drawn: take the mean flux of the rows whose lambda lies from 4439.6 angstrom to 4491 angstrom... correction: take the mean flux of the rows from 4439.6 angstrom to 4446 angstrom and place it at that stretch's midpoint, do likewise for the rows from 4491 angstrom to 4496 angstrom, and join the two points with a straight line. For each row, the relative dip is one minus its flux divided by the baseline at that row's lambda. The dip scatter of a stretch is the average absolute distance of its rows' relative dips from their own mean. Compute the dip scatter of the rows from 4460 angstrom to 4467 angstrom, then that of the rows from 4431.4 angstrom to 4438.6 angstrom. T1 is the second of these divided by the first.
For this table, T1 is 1.5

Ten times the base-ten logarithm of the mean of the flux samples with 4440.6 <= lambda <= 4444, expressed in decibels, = 10.7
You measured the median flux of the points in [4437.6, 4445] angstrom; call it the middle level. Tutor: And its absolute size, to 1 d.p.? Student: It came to 14.1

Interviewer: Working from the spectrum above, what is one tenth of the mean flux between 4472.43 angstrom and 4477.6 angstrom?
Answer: 1.45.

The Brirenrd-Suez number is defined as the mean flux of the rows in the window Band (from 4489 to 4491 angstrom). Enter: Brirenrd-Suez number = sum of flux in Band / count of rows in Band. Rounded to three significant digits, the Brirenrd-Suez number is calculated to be 12.8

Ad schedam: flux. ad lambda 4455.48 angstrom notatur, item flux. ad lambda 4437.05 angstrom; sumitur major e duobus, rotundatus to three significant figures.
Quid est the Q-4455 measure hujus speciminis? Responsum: 12.8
